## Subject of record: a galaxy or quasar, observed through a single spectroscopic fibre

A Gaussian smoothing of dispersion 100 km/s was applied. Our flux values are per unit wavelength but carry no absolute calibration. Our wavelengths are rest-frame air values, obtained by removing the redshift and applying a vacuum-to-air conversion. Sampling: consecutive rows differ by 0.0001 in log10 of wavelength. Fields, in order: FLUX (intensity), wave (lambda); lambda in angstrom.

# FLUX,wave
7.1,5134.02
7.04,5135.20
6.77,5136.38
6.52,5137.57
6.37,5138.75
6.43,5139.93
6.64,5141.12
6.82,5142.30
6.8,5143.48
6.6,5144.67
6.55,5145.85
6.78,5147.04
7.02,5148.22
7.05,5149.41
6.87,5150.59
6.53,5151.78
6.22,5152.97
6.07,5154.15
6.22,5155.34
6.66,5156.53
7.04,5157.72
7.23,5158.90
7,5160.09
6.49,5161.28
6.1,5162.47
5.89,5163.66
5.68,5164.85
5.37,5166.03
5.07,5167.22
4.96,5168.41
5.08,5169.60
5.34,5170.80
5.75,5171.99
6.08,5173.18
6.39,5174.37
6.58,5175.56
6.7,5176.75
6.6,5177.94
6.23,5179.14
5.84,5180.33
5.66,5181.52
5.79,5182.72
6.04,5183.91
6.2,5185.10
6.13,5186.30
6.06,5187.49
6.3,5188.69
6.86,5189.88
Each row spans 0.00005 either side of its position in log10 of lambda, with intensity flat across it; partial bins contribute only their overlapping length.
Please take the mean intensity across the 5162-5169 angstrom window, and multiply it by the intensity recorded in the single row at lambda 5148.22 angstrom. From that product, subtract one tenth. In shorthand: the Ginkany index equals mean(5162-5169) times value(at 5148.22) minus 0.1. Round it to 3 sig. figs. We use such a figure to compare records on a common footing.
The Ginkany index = 38.6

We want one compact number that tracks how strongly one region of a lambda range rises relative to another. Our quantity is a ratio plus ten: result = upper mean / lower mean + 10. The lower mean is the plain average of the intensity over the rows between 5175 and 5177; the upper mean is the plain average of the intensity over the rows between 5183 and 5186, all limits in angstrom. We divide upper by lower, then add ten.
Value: 10.9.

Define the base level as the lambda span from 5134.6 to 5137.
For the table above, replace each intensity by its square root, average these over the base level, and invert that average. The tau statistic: 0.381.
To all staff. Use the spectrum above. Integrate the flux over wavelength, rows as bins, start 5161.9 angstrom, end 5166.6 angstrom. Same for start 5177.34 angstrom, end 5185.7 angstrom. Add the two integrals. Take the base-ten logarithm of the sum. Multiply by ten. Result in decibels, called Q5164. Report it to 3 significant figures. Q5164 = 18.9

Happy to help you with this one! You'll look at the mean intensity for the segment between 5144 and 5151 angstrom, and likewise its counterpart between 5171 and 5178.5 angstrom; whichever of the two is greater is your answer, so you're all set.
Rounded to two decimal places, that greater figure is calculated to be 6.81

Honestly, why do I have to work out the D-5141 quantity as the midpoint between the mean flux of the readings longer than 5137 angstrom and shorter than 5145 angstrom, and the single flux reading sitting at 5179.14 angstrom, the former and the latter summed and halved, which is 6.4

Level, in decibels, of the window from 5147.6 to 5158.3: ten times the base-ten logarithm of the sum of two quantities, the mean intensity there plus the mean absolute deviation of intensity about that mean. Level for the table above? 8.4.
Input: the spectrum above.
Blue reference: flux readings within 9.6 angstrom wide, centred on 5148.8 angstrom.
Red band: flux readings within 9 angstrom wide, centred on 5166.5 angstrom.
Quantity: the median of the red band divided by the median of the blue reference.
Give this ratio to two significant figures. 0.80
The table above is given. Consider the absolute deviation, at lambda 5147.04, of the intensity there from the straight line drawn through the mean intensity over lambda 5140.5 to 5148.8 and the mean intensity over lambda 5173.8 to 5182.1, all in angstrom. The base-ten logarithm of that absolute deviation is -1.2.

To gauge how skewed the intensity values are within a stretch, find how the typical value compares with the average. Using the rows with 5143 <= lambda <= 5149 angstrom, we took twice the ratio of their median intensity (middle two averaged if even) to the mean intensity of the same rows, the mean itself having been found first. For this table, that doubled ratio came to 2.01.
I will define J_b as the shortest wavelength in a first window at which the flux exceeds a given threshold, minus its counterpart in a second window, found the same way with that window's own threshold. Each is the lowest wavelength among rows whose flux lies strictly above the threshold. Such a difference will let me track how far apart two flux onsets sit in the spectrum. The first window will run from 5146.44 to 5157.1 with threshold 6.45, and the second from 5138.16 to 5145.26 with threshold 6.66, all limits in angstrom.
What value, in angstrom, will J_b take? 4.7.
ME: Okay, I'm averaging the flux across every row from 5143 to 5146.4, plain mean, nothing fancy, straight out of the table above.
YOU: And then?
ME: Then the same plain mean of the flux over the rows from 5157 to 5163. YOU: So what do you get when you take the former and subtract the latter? -0.1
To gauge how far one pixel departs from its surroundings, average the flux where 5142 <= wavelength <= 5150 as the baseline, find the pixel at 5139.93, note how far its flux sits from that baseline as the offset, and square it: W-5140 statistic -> 0.14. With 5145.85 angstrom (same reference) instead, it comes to 0.06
